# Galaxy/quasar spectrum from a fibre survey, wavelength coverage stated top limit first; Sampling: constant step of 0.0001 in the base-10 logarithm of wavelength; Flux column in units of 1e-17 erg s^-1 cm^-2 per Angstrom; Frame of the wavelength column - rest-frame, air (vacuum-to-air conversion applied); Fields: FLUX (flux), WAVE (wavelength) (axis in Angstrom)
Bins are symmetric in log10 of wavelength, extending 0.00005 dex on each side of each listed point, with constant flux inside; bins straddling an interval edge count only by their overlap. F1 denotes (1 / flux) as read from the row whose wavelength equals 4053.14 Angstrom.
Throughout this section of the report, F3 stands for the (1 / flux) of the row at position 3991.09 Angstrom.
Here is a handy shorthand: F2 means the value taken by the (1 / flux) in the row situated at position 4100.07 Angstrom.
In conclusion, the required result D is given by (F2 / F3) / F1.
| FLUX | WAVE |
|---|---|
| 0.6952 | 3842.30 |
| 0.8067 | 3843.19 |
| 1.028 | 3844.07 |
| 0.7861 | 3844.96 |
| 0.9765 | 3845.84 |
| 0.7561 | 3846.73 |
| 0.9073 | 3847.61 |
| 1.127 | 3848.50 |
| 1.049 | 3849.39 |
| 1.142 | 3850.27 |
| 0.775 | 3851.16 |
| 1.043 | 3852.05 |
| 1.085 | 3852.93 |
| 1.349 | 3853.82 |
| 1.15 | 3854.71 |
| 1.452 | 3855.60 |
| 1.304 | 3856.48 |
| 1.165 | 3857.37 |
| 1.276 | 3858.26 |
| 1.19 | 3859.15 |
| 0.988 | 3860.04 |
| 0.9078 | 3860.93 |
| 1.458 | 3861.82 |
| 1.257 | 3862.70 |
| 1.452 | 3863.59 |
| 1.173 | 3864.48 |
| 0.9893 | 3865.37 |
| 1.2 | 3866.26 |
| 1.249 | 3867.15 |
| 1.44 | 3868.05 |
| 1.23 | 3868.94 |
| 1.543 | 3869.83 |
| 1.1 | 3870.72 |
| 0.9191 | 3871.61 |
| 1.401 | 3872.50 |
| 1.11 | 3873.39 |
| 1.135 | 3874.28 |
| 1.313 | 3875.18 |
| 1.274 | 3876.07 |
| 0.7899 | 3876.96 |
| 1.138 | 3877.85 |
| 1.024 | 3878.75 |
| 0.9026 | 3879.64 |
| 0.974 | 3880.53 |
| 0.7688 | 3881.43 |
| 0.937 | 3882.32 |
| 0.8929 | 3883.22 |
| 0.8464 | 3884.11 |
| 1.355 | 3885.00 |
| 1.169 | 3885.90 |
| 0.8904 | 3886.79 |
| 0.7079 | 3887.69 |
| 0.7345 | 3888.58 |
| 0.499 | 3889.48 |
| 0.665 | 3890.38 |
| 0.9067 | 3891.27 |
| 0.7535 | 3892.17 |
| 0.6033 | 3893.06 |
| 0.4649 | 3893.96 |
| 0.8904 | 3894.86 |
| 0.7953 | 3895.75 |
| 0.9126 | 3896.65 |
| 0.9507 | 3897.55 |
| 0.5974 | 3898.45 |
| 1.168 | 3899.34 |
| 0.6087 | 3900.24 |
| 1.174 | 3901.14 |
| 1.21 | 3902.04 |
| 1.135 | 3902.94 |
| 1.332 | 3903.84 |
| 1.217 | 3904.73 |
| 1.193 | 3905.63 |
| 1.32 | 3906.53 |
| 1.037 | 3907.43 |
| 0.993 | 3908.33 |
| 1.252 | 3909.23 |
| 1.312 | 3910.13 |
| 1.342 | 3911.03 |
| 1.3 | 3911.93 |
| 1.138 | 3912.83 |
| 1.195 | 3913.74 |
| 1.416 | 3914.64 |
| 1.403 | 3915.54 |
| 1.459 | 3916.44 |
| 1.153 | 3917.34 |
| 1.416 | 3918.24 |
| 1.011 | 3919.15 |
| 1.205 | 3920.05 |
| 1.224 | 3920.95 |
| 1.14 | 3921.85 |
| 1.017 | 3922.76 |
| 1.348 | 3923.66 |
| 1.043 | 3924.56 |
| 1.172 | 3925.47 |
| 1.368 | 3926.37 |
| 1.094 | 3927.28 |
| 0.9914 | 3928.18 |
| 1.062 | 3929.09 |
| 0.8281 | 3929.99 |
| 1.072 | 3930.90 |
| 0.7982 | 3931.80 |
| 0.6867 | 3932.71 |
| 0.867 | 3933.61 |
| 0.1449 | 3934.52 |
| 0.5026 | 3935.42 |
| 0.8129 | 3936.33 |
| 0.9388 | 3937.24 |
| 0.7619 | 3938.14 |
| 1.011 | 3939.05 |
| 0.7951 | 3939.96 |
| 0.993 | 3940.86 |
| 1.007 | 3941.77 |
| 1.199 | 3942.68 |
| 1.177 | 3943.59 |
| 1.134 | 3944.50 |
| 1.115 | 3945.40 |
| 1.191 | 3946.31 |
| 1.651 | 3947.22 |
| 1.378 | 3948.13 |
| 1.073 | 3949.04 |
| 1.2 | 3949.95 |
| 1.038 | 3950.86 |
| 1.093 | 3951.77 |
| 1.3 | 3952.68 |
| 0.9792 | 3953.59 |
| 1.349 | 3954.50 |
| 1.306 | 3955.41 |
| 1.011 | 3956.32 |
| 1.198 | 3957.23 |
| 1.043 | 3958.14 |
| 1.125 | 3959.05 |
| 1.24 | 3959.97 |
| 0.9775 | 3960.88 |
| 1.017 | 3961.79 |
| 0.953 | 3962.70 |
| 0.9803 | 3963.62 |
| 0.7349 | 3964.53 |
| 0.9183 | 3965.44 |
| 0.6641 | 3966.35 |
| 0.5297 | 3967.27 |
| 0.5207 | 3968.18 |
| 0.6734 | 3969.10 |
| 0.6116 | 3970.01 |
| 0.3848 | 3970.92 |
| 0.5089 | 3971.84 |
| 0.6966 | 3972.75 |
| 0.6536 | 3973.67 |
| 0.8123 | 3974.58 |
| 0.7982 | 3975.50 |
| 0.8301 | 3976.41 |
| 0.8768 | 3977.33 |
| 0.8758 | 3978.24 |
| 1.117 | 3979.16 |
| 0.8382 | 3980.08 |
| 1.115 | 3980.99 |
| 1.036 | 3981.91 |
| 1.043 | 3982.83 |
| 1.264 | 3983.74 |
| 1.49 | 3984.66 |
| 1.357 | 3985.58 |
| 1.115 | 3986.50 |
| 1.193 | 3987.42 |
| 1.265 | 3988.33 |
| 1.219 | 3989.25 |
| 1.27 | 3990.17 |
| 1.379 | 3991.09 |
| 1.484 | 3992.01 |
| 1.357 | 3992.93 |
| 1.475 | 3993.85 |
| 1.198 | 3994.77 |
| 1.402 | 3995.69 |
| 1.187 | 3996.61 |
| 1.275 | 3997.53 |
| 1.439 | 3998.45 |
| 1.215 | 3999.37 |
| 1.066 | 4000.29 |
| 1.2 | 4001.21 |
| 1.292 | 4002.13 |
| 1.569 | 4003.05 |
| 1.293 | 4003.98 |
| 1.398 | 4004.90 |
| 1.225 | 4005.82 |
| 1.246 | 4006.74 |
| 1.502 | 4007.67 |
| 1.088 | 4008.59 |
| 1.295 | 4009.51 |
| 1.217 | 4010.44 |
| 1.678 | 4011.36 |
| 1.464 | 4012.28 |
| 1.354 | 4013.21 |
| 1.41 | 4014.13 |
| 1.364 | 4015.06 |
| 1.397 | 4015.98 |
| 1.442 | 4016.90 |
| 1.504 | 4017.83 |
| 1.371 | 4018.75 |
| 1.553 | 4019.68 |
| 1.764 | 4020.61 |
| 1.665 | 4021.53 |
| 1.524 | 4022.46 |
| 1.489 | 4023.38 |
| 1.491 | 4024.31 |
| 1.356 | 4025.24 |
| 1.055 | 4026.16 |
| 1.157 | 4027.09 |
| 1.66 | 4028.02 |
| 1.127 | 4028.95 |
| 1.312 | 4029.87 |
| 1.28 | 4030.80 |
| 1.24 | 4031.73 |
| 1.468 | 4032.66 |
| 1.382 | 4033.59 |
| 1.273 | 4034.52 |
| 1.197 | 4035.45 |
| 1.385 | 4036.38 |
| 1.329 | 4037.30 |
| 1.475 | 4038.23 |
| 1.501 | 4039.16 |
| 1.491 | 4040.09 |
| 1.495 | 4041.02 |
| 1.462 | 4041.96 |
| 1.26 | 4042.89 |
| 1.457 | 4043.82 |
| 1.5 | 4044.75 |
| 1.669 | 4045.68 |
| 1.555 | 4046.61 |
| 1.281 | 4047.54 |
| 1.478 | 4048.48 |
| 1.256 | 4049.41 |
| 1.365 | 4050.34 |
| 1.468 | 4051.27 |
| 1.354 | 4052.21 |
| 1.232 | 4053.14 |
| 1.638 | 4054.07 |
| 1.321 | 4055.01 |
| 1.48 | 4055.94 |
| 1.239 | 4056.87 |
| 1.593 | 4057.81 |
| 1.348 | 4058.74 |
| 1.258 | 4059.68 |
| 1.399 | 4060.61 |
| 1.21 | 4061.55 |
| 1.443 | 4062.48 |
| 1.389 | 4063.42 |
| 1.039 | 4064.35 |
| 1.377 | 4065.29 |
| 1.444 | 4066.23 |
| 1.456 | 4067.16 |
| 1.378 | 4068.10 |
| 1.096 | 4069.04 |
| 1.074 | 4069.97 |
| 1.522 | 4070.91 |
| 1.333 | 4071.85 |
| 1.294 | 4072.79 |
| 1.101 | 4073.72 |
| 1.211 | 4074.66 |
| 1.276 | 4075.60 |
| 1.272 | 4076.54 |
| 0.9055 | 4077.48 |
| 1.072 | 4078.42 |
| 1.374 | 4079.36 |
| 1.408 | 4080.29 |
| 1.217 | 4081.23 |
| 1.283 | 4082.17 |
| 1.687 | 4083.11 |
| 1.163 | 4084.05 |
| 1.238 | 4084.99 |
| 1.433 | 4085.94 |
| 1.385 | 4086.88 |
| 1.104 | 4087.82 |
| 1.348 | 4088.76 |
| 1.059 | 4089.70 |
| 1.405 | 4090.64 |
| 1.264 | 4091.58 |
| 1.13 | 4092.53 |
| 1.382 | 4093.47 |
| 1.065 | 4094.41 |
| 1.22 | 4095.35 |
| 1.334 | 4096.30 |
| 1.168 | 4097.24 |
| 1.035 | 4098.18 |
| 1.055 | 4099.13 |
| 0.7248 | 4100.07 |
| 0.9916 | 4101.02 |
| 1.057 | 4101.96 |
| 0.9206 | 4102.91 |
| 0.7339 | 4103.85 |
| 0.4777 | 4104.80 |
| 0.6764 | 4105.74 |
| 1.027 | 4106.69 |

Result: 2.3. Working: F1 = 0.81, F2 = 1.38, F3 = 0.73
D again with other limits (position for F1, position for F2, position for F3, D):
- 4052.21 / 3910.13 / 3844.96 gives 0.8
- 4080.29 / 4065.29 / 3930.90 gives 1.1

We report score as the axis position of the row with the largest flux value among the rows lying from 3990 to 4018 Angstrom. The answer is 4011.36 Angstrom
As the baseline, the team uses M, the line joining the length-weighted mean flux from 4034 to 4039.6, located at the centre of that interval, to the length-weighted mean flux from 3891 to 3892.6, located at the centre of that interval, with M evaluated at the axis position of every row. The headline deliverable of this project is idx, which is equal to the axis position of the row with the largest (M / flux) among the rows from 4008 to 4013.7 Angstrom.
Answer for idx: 4008.59 Angstrom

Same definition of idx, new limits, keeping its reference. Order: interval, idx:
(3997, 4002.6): 4000.29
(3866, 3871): 3870.72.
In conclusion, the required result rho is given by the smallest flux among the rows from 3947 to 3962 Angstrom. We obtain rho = 0.9775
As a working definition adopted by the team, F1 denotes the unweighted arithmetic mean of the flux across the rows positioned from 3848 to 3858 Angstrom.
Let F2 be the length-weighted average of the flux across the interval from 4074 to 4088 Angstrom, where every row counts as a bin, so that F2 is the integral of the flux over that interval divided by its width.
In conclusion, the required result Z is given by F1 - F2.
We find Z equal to -0.12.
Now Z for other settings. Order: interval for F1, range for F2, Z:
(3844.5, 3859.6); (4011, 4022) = -0.41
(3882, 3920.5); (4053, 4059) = -0.38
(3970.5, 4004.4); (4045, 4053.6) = -0.28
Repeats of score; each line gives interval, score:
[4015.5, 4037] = 4020.61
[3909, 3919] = 3916.44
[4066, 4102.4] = 4083.11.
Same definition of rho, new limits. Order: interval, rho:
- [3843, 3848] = 0.7561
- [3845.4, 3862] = 0.7561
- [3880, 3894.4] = 0.4649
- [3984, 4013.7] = 1.066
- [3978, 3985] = 0.8382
